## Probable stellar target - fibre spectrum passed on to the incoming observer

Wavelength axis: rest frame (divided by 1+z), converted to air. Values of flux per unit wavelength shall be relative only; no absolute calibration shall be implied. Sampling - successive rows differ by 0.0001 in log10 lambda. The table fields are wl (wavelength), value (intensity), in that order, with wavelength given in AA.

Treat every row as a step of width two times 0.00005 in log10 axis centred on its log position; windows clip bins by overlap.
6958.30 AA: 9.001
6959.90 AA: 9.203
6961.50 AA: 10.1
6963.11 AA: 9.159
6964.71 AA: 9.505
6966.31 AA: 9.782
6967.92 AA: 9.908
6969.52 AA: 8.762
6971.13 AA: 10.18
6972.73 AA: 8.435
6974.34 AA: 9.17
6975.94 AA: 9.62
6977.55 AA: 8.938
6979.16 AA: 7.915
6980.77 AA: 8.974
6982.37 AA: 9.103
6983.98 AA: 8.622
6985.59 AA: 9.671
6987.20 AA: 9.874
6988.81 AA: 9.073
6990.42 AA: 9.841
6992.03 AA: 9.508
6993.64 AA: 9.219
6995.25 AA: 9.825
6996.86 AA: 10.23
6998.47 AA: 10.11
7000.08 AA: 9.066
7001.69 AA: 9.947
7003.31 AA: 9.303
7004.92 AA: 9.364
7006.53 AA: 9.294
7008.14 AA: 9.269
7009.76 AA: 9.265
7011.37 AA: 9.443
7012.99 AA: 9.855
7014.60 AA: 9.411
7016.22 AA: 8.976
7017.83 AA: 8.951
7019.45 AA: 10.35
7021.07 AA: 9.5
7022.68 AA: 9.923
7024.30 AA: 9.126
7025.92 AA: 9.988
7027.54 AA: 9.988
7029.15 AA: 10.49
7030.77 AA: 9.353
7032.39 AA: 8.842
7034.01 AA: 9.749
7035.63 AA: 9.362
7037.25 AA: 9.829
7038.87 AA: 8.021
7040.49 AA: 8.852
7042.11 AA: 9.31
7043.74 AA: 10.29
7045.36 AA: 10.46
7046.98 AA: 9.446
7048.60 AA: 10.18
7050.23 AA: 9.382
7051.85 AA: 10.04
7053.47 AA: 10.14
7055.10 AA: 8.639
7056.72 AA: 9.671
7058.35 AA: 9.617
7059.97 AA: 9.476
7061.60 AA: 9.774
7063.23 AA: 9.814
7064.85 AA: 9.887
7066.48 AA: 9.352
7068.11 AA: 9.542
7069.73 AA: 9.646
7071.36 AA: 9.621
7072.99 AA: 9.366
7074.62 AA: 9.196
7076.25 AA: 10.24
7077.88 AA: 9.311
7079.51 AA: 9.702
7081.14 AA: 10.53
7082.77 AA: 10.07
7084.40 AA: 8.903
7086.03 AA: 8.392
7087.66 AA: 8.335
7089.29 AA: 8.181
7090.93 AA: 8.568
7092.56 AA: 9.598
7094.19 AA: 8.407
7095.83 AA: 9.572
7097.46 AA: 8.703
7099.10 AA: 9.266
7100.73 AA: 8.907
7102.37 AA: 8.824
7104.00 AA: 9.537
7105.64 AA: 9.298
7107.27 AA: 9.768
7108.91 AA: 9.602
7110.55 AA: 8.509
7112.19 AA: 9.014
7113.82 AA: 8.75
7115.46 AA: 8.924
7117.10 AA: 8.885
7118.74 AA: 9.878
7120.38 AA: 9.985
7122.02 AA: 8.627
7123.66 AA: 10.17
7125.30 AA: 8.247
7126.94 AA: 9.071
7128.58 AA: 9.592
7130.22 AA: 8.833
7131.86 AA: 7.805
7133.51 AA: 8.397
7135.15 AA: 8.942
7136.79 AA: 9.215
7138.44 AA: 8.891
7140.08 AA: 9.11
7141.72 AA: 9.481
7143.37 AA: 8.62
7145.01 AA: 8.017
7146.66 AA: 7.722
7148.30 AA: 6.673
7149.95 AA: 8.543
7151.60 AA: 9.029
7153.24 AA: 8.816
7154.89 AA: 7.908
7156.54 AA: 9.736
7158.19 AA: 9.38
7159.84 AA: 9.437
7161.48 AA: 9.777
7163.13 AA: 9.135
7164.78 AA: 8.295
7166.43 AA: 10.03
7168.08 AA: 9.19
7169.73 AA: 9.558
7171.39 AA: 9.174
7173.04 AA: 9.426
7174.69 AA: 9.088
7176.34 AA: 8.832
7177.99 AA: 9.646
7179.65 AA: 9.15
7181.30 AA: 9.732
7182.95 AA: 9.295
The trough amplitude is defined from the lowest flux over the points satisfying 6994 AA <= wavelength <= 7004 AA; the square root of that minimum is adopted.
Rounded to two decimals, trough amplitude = 3.01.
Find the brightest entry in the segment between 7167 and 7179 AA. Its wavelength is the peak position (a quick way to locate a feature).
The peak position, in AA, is 7177.99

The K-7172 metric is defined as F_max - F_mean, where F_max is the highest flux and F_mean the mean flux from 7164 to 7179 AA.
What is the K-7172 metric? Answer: 0.78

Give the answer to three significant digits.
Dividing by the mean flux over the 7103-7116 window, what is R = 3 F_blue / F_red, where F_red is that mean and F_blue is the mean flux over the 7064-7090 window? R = 3.07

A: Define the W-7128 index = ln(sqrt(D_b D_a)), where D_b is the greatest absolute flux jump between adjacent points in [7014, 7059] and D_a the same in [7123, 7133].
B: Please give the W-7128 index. 0.6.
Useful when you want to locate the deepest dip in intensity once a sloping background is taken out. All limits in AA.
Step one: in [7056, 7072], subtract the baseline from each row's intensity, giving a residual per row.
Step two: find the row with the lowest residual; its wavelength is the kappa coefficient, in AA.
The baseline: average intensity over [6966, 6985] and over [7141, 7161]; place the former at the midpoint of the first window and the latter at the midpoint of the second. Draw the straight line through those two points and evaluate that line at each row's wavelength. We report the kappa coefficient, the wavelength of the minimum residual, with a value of 7066.48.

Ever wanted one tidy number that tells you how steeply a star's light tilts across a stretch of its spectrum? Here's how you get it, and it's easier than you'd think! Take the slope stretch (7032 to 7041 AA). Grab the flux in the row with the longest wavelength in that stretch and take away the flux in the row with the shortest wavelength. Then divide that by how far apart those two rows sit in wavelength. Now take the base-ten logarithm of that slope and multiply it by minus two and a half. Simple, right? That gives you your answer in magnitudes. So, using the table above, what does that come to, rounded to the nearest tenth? 7.3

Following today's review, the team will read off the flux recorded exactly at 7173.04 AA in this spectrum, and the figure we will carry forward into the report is 9.426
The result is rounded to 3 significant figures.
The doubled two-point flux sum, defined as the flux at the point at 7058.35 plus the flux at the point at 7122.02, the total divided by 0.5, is 36.5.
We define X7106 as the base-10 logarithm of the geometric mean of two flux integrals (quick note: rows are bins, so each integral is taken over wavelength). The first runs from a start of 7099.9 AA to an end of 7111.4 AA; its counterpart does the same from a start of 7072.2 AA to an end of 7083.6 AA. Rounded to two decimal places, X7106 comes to 2.04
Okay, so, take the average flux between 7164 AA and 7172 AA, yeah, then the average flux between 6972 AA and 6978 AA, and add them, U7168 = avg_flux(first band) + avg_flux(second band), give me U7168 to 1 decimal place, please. 18.3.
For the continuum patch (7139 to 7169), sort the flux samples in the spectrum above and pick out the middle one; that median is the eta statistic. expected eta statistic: 9.07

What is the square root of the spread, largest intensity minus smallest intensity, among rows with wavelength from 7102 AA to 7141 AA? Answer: 1.54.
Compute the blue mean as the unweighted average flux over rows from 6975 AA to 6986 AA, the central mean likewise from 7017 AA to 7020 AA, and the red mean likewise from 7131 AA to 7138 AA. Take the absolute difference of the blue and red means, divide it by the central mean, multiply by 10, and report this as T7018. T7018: 0.4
